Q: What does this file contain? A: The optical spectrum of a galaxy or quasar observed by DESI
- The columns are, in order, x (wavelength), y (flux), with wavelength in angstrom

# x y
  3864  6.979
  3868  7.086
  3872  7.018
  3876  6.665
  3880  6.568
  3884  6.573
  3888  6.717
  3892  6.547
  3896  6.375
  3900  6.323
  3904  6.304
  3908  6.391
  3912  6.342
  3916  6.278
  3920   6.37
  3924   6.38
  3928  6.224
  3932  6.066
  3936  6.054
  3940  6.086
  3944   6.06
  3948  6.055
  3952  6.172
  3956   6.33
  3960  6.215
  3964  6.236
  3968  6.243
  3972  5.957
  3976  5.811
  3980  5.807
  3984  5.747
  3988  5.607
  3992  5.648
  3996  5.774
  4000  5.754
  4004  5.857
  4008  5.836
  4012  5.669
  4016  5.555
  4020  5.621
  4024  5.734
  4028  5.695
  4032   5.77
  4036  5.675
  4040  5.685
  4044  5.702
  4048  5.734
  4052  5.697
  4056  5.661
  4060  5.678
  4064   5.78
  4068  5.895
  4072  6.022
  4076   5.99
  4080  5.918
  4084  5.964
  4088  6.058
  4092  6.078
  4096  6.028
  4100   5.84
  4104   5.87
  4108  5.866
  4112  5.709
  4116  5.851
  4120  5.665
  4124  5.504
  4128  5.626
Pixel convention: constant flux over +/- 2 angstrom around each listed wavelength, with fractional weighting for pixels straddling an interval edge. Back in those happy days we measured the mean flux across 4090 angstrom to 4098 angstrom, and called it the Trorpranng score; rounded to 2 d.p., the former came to 6.05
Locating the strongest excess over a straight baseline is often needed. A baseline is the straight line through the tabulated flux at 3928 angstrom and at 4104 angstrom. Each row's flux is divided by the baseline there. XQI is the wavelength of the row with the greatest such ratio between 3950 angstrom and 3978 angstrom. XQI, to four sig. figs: 3956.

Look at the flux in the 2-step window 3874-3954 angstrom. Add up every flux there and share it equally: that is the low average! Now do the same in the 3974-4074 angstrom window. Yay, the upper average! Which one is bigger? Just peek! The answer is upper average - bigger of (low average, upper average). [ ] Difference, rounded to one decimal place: -0.6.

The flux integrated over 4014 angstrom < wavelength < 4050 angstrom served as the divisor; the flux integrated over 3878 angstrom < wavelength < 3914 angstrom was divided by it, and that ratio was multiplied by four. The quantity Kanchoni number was 4.54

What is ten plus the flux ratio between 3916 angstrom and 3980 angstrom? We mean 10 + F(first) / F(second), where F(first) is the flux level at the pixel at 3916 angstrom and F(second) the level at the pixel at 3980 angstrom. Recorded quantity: 11.1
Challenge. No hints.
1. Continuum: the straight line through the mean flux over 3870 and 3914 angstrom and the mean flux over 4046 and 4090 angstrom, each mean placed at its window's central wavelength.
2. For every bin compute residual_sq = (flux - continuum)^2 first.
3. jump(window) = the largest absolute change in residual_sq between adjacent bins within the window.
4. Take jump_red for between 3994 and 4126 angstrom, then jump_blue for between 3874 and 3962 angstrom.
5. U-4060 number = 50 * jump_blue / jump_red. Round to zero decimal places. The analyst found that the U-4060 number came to 35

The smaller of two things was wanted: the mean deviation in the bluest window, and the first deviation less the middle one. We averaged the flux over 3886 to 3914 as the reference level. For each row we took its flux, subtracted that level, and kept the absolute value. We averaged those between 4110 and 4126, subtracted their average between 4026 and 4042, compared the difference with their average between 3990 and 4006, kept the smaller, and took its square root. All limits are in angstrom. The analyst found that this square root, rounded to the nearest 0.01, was 0.15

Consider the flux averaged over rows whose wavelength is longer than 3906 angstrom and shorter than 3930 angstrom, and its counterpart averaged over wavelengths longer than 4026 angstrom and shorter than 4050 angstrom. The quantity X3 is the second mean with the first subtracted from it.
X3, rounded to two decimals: -0.62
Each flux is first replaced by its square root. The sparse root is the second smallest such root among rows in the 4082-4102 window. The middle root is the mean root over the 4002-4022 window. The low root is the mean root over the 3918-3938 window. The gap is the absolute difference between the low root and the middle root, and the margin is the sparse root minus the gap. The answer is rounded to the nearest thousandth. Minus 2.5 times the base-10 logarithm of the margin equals -0.922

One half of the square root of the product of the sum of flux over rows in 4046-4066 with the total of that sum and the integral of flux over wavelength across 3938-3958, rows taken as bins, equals 32.9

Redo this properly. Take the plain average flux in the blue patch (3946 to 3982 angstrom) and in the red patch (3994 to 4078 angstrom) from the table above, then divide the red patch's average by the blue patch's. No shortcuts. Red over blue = 0.944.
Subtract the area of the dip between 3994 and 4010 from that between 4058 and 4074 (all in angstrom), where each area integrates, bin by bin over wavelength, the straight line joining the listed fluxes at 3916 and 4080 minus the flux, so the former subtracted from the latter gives -3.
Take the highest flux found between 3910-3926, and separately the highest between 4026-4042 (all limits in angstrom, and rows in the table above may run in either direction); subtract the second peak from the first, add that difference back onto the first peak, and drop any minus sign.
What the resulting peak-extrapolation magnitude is 7.0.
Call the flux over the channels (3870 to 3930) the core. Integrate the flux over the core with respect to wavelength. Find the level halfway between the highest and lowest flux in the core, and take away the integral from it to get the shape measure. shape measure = -382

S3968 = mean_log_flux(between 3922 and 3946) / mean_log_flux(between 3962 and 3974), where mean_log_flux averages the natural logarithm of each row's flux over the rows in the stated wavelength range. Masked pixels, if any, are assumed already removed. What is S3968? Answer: 1.00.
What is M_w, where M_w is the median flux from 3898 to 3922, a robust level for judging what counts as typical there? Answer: 6.33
